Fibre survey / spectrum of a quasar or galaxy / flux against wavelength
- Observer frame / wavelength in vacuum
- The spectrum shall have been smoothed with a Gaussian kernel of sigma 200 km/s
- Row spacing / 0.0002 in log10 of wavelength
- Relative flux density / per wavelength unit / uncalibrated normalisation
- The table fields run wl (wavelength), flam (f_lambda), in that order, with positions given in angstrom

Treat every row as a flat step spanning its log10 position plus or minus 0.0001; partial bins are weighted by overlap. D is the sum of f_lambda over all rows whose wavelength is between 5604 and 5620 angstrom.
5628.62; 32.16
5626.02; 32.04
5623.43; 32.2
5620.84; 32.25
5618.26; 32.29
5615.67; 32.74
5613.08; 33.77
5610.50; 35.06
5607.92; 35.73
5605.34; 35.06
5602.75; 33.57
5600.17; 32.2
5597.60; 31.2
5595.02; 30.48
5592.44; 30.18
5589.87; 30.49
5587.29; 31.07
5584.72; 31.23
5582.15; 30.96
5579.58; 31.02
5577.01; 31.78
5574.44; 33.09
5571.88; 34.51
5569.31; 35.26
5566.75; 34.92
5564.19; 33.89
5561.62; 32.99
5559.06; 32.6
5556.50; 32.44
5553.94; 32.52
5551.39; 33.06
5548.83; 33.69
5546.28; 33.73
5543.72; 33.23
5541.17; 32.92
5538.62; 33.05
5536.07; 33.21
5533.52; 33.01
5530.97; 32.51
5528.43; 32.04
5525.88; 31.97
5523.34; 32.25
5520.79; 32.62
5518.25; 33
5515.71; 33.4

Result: 205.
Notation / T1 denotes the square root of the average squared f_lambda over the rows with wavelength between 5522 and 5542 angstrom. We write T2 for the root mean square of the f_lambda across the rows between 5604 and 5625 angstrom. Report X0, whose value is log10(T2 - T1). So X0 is 0.02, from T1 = 32.6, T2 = 33.7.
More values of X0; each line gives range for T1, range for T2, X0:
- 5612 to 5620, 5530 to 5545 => -1.30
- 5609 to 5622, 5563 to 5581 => -0.54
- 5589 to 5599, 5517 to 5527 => 0.27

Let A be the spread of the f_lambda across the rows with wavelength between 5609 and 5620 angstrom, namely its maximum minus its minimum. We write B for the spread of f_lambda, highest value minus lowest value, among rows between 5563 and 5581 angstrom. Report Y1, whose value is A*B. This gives 11.7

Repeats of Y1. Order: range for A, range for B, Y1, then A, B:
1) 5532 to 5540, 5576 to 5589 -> 0.2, 0.2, 0.8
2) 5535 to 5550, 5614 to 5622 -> 0.4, 0.8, 0.5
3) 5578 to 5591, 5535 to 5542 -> 0.2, 0.7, 0.3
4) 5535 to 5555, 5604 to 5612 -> 0.8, 1.2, 0.7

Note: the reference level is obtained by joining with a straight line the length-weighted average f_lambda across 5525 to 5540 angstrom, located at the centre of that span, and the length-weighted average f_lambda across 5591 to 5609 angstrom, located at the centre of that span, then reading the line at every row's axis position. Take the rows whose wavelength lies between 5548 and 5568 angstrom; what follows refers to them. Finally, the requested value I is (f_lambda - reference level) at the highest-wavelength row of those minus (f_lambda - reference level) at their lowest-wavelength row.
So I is 1.2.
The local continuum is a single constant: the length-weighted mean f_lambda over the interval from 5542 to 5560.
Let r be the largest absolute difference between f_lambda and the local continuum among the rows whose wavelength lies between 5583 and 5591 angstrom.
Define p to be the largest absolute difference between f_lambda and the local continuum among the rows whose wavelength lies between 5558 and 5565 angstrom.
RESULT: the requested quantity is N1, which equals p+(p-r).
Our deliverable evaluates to -0.9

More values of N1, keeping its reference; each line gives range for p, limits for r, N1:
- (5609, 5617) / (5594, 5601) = 1.5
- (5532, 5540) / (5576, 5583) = -1.8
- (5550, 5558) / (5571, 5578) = -0.3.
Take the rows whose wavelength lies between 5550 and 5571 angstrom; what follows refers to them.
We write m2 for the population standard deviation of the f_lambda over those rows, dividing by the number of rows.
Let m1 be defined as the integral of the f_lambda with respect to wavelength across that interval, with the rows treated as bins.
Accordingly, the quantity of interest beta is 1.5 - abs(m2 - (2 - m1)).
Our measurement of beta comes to -701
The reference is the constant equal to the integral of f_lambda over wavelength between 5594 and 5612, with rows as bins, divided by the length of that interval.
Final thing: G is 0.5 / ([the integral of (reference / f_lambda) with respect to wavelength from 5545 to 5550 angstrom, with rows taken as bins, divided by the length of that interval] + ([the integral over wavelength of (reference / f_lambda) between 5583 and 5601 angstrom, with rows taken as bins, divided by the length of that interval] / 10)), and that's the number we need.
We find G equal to 0.455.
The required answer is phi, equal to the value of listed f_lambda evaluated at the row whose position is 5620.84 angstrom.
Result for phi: 32.25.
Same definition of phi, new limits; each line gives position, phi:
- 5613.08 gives 33.77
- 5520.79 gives 32.62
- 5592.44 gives 30.18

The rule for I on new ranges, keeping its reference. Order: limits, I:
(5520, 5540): 0.4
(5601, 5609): 2.2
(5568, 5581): -4.2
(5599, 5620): 0.1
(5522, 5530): -0.2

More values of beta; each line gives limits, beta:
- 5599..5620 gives -707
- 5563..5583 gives -663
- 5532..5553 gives -694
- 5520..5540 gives -649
